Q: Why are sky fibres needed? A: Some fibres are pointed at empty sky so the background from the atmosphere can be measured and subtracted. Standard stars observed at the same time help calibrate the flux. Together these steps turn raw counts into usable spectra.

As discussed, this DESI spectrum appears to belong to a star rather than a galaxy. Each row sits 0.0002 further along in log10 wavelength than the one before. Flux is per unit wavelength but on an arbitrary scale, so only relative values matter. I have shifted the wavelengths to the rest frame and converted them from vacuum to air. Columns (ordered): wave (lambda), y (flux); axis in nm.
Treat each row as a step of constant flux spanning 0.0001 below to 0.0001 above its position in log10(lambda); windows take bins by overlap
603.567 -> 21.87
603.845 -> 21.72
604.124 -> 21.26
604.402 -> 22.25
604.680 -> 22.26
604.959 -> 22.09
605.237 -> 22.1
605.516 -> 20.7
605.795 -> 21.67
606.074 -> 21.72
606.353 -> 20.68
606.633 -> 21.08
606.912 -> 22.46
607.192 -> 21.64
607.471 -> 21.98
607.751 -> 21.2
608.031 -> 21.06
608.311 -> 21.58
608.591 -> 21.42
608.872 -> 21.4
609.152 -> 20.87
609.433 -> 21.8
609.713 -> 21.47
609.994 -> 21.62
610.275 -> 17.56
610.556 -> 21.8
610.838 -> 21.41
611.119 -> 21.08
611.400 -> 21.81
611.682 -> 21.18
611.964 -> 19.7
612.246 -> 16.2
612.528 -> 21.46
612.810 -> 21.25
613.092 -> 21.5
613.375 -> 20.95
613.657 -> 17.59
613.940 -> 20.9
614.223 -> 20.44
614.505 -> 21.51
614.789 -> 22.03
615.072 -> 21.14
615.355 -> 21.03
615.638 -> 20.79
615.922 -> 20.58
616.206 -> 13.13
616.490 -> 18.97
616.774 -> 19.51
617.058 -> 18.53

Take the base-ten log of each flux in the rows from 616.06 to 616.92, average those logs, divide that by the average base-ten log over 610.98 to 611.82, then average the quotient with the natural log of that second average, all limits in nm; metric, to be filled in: 0.605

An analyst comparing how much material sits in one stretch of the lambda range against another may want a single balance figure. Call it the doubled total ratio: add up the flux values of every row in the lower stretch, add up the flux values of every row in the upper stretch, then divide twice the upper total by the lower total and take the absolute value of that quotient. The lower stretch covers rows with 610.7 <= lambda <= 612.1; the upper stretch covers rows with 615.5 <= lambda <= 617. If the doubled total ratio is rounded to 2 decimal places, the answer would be 1.77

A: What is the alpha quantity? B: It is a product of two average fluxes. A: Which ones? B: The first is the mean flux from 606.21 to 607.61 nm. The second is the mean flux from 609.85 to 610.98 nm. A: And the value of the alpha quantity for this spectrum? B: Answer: 444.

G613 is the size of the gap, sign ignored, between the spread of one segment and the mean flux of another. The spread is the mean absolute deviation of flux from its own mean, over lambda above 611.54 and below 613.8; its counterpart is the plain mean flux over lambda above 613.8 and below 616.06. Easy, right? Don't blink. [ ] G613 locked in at 19.4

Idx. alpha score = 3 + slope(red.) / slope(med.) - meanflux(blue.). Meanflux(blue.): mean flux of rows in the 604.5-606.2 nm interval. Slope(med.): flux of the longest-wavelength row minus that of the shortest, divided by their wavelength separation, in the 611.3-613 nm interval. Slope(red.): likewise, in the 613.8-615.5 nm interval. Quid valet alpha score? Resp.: -19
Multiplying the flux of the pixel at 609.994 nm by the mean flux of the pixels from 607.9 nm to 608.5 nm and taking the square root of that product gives 21.5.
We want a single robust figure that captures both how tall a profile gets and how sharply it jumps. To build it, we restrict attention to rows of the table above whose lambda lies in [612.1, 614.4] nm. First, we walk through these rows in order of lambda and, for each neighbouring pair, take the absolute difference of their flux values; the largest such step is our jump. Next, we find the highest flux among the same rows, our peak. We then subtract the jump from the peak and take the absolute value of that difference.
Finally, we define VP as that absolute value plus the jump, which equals 21.5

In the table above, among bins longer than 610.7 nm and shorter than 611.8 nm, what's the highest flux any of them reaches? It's 21.81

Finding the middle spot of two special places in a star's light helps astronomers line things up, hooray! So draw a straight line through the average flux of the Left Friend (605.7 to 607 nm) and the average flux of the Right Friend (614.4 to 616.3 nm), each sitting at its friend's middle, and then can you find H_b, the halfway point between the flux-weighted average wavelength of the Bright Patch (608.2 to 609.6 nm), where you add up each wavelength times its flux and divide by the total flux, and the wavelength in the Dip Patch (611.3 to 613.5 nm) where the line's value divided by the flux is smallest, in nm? 610.14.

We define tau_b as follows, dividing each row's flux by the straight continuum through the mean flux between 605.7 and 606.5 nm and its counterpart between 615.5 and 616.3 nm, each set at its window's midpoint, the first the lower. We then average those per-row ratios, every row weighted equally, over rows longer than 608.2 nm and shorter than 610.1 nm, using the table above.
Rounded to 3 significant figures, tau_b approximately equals 1.05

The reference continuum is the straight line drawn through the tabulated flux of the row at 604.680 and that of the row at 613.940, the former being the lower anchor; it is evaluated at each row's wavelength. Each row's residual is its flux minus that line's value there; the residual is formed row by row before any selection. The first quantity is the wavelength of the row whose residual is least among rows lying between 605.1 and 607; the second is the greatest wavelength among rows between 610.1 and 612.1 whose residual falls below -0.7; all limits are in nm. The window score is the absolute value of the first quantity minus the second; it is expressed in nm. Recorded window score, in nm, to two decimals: 6.45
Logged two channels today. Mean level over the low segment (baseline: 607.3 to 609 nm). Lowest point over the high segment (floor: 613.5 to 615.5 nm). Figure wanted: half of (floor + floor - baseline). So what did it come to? 6.9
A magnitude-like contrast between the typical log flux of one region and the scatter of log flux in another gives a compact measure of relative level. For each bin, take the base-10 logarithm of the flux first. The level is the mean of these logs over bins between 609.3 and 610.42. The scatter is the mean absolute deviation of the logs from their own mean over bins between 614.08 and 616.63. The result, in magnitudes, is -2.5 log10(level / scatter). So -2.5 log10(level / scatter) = -3.7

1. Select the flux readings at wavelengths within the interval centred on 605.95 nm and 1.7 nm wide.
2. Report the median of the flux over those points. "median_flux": 21.4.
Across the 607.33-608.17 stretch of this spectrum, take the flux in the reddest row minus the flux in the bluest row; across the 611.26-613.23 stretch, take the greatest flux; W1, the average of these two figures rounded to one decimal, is 10.4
